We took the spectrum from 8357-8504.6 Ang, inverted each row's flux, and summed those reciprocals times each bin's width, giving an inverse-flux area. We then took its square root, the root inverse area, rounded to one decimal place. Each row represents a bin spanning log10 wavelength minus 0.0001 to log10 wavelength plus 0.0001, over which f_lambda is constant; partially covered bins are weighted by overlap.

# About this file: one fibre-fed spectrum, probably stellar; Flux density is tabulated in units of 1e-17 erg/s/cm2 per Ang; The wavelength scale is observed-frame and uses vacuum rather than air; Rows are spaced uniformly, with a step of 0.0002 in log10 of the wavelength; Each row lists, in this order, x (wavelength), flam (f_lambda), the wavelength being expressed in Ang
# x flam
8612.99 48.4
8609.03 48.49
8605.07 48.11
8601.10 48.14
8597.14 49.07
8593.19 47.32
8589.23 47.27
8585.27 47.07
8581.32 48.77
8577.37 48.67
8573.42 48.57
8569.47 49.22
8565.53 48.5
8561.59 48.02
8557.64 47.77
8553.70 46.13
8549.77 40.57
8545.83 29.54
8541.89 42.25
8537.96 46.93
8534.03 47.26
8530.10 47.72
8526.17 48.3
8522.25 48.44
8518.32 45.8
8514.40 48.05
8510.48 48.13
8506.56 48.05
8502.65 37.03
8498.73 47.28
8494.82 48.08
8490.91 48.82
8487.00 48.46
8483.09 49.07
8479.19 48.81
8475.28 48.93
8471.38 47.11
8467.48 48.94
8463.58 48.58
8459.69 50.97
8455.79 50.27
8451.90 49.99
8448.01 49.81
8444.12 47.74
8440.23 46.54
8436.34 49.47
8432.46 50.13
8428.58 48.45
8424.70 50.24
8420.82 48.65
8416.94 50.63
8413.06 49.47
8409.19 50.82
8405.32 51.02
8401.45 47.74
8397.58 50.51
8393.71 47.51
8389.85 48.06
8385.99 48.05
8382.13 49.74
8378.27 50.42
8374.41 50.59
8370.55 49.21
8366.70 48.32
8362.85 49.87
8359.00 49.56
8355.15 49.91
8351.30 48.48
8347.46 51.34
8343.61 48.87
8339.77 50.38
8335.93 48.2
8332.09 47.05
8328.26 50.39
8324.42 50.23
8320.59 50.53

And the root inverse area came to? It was 1.7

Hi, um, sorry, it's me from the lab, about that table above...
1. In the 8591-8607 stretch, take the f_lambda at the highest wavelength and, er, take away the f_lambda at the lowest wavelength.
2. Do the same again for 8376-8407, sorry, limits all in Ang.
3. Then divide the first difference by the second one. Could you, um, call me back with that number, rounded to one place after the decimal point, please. 1.3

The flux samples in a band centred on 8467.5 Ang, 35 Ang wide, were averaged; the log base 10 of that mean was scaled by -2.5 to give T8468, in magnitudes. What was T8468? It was -4.23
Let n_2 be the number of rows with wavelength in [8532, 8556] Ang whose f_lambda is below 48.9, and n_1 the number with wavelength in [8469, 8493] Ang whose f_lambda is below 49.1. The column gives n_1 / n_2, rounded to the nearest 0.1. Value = 1.0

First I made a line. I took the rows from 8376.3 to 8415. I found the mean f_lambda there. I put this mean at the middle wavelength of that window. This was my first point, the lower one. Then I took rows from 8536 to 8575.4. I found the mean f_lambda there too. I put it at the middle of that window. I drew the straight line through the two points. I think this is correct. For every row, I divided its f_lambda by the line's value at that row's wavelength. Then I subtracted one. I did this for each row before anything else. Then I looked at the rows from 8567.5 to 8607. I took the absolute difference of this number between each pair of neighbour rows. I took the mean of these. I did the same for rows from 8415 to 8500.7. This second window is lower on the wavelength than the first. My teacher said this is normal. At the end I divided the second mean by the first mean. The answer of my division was 1.7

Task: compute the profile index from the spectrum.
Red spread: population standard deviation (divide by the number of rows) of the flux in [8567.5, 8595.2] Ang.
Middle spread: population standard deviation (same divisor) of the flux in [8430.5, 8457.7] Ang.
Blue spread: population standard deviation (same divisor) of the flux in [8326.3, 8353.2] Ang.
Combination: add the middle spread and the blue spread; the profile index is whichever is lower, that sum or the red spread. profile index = 0.811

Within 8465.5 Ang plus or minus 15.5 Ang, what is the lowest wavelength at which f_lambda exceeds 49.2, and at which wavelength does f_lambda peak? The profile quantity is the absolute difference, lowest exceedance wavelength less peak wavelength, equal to 7.8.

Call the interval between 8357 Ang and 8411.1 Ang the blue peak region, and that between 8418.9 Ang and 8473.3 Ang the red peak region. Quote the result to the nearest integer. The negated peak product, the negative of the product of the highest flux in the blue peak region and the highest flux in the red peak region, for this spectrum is -2600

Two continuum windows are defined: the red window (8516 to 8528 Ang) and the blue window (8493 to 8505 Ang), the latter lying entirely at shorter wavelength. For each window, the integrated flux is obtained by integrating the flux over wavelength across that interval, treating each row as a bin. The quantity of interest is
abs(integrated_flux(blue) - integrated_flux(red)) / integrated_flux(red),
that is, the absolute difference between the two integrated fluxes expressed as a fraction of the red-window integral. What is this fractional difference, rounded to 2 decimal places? 0.07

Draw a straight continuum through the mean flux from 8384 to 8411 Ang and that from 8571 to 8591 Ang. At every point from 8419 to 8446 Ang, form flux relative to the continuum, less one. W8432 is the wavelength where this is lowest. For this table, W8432 8440.23 Ang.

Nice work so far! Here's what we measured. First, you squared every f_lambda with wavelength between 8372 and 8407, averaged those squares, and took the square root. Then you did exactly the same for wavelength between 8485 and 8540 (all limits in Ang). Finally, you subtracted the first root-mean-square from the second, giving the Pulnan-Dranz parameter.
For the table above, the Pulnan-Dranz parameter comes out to -2.2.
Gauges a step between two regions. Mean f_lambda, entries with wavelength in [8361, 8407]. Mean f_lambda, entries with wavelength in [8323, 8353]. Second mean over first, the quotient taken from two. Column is 0.998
